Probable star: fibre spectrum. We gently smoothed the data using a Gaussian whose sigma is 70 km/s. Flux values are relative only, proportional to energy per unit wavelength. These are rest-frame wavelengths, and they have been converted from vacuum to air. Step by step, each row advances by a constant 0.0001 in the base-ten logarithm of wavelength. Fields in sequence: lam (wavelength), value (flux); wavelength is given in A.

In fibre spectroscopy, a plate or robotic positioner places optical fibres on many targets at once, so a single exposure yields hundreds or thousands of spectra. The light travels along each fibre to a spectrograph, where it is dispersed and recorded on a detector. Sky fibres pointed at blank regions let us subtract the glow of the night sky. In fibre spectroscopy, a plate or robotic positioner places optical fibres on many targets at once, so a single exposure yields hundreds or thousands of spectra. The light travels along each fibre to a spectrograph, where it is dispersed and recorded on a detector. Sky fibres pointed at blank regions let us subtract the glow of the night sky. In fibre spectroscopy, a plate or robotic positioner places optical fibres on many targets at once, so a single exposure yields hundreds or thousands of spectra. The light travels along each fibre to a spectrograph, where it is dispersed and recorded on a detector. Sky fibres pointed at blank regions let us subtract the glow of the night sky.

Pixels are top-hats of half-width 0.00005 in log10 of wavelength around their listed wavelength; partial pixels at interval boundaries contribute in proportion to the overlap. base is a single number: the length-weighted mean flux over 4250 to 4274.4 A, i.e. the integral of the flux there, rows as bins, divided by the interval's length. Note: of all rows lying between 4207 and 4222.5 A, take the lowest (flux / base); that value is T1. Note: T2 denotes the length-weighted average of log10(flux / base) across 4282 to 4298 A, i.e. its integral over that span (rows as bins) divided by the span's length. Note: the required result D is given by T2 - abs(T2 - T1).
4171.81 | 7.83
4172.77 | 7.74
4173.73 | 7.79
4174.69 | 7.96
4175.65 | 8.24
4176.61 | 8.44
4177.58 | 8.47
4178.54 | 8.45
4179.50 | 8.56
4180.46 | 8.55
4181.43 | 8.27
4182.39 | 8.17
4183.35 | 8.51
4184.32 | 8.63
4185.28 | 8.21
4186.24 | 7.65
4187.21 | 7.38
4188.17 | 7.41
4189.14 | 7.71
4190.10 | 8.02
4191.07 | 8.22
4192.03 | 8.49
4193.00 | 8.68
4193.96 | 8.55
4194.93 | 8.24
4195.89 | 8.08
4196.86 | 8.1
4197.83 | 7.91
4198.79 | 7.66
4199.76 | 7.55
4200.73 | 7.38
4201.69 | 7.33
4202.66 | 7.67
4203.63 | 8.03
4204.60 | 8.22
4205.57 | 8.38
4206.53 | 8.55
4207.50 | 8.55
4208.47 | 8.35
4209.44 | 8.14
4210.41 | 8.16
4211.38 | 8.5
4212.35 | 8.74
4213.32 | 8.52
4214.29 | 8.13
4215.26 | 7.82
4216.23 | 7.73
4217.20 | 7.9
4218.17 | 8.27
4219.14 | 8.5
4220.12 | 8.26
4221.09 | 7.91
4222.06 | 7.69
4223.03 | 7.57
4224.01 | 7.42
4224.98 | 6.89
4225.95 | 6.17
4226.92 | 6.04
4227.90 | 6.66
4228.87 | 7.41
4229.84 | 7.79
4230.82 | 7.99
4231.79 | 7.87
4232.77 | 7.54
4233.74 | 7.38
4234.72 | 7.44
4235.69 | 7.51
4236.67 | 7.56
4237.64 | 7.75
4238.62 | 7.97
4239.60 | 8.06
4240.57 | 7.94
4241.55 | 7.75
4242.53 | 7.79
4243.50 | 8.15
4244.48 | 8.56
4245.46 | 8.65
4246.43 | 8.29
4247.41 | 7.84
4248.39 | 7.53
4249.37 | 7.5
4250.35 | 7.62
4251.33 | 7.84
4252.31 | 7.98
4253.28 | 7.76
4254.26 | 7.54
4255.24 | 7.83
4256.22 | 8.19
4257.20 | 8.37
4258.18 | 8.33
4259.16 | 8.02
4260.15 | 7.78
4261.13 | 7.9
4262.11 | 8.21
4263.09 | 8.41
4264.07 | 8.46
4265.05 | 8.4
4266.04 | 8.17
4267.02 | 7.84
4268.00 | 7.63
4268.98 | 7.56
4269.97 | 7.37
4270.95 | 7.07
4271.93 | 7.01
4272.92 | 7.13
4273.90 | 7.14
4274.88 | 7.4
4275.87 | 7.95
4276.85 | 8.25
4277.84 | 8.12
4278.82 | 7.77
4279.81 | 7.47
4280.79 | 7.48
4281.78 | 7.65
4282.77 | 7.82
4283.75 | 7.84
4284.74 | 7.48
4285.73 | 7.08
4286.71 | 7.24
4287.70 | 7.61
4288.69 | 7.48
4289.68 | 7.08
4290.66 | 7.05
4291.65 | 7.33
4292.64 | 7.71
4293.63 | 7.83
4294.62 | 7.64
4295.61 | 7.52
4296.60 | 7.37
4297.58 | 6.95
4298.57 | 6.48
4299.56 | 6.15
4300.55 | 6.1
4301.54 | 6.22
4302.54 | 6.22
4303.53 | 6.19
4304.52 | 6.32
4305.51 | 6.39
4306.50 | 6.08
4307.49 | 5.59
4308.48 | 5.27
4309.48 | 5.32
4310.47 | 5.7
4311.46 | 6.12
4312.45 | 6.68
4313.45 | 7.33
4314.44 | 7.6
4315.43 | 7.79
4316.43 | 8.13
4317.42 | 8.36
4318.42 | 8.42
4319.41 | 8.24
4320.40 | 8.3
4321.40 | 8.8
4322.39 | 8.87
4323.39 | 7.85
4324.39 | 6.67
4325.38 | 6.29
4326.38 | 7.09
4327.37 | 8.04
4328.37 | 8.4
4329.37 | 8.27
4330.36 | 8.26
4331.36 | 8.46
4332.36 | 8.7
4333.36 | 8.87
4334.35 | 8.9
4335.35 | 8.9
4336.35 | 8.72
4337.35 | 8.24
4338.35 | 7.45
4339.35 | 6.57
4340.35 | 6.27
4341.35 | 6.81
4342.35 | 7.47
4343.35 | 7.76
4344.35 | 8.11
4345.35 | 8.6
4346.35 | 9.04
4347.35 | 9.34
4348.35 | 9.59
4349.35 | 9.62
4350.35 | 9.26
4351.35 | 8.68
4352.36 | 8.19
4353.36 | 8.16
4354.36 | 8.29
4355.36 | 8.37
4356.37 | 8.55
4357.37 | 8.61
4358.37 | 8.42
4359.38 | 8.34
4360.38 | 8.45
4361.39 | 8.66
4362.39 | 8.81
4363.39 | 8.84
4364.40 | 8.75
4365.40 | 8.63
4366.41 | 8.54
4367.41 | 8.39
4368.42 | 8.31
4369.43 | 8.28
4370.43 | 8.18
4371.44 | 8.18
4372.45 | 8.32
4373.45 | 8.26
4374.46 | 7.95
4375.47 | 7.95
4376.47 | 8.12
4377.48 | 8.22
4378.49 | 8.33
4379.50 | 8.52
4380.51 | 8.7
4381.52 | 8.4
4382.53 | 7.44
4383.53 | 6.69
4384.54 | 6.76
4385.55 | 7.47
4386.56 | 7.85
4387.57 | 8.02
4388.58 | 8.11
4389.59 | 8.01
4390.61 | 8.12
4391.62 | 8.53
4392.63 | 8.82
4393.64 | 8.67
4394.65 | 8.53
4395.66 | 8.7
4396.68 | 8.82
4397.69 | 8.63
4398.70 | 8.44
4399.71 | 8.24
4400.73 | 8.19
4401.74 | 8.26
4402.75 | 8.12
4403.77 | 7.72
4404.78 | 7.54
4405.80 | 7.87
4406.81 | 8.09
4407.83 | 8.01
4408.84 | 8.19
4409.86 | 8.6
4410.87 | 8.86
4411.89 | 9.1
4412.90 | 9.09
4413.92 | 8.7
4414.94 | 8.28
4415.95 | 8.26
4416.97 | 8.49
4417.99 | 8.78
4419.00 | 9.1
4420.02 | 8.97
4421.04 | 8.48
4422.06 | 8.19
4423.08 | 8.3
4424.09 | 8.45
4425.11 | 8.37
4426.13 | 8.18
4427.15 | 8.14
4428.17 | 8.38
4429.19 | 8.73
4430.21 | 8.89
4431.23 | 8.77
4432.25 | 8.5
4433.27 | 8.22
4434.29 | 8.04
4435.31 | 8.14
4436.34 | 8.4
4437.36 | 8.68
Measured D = -1.03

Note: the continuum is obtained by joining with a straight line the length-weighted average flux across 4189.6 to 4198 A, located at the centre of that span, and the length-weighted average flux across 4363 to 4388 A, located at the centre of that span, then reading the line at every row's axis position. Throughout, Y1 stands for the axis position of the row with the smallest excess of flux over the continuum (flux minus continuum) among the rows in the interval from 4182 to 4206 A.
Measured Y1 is 4201.69 A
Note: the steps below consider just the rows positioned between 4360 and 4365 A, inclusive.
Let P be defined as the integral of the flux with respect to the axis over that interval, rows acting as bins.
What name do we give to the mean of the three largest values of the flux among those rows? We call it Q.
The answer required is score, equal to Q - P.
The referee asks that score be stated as -34.8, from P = 43.6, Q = 8.80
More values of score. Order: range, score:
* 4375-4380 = -32.8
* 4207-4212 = -33.3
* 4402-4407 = -31.3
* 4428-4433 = -34.5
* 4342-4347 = -32.7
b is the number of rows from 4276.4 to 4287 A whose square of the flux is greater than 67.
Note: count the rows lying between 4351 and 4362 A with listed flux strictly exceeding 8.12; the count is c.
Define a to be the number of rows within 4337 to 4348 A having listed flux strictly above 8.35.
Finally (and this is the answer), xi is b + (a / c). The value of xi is 1.3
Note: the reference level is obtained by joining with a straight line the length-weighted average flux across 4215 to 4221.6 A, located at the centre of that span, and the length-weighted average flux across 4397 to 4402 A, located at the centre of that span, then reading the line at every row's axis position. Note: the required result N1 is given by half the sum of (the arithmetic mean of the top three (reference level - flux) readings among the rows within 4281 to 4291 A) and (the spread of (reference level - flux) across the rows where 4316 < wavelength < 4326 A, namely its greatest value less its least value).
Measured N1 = 1.9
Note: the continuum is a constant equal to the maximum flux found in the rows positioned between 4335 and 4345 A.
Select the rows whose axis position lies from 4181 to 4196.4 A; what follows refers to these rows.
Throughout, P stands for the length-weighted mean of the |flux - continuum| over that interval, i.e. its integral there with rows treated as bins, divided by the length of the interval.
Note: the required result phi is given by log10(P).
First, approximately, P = 0.8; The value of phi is -0.1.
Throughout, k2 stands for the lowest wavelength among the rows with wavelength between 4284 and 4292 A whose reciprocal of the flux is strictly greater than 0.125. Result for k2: 4284.74 A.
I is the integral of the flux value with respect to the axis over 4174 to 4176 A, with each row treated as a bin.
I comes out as 16.1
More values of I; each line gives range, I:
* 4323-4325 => 14.4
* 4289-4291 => 14.2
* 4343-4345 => 16.0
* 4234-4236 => 14.9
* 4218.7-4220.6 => 15.8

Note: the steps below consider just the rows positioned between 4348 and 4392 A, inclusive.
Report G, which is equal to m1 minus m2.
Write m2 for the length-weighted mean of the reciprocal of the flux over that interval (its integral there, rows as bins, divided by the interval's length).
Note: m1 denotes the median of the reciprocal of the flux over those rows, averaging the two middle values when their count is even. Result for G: -0.0008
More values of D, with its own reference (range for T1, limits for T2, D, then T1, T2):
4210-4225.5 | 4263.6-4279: -0.90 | 0.88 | -0.008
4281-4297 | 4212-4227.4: -0.92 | 0.90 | -0.008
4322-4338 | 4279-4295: -0.84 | 0.80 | -0.019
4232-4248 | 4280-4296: -0.98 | 0.94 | -0.019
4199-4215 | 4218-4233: -0.98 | 0.94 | -0.022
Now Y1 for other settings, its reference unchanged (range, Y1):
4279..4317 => 4308.48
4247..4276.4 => 4271.93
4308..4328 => 4308.48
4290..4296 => 4290.66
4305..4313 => 4308.48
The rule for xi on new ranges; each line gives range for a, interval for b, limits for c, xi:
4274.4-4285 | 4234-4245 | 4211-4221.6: 1.0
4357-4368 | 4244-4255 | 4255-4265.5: 4.4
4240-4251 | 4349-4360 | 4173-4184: 10.2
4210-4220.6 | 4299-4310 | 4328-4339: 0.4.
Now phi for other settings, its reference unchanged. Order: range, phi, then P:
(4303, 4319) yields 0.3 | 2.2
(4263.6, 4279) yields 0.1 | 1.2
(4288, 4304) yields 0.3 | 1.9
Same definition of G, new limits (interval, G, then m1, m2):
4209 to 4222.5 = 0.0000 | 0.123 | 0.123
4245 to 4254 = 0.0003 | 0.128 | 0.127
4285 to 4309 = -0.0060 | 0.143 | 0.149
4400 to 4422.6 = 0.0016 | 0.121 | 0.119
